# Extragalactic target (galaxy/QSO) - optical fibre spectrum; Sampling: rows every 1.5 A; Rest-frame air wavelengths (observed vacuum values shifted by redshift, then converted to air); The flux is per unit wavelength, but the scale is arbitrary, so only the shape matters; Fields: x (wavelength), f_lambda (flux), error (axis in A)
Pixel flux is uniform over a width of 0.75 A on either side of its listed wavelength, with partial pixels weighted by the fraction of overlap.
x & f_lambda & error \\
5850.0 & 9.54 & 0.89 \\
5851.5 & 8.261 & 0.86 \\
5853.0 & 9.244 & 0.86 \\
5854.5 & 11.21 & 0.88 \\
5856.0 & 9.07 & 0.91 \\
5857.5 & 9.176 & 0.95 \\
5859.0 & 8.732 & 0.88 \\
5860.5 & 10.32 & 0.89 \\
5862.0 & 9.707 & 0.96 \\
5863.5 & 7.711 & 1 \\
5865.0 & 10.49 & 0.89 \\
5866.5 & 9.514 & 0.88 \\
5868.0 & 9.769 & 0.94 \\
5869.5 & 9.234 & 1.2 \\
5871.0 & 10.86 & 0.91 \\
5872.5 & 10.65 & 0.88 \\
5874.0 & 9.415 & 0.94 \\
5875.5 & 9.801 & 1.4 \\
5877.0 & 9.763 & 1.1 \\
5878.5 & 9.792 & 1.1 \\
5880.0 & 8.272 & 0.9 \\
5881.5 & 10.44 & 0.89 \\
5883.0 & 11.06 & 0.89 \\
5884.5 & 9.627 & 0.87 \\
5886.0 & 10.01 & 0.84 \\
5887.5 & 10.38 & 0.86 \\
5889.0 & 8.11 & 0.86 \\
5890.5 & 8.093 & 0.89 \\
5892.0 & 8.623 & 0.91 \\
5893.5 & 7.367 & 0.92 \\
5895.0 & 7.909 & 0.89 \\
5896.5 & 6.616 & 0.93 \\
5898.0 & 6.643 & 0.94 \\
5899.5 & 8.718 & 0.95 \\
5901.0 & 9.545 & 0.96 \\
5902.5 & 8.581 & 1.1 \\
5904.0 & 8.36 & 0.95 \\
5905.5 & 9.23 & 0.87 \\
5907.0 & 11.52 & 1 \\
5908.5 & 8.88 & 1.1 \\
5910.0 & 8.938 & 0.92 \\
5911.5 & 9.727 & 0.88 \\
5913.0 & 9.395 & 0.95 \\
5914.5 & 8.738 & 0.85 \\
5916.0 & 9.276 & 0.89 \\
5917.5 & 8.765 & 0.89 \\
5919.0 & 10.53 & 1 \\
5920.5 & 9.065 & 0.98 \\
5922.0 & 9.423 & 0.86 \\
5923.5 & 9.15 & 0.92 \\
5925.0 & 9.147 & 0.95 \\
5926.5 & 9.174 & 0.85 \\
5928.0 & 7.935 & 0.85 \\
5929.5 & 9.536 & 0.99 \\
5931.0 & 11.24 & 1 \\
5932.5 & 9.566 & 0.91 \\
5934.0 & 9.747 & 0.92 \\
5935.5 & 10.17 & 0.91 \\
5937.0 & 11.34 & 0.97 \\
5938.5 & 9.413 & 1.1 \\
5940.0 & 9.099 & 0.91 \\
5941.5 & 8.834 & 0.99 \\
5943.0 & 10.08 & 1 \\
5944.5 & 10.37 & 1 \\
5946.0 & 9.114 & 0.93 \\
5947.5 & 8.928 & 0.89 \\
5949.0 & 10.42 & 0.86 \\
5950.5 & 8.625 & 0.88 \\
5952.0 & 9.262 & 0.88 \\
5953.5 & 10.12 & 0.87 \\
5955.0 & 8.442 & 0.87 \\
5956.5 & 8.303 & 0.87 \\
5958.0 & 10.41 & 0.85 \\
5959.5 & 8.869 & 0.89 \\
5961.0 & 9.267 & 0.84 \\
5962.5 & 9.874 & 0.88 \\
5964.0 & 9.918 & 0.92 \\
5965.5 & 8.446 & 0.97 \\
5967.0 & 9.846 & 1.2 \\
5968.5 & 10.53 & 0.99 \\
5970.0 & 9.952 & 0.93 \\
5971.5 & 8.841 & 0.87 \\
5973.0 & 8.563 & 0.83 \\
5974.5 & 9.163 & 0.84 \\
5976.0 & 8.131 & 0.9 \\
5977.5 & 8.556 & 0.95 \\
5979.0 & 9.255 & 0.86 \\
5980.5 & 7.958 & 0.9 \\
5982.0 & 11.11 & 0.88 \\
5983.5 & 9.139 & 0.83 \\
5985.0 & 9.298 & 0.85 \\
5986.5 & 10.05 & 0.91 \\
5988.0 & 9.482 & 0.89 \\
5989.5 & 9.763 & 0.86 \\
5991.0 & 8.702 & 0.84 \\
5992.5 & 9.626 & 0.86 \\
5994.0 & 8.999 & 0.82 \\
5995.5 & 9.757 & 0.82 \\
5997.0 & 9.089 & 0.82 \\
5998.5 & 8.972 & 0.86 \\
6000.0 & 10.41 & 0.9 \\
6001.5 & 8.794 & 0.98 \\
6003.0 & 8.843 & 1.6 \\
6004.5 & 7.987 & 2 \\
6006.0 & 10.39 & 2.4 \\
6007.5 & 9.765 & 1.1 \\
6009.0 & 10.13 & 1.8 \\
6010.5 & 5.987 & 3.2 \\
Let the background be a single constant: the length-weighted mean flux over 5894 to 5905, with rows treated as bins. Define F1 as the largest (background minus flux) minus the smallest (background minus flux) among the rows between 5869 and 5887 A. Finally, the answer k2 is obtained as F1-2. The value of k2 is 0.79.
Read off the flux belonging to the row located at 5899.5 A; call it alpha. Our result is 8.718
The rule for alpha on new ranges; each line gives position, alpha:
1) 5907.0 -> 11.52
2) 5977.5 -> 8.556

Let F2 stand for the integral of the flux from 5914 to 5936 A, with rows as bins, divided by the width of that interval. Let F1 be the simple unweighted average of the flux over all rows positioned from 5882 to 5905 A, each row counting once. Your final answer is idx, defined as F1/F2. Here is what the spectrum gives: 0.916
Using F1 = 8.6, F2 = 9.43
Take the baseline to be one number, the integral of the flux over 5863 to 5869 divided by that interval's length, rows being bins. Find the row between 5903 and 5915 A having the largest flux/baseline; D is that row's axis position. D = 5907.0 A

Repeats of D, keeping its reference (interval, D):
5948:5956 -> 5949.0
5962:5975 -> 5968.5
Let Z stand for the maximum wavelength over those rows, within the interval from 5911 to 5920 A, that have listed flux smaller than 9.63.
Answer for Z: 5917.5 A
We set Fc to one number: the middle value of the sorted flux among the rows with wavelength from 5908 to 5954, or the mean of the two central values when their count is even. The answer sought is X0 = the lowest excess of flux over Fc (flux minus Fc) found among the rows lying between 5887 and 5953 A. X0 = -2.7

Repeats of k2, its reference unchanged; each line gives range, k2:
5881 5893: 0.97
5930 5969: 1.04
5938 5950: -0.41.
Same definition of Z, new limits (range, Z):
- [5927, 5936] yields 5932.5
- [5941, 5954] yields 5952.0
